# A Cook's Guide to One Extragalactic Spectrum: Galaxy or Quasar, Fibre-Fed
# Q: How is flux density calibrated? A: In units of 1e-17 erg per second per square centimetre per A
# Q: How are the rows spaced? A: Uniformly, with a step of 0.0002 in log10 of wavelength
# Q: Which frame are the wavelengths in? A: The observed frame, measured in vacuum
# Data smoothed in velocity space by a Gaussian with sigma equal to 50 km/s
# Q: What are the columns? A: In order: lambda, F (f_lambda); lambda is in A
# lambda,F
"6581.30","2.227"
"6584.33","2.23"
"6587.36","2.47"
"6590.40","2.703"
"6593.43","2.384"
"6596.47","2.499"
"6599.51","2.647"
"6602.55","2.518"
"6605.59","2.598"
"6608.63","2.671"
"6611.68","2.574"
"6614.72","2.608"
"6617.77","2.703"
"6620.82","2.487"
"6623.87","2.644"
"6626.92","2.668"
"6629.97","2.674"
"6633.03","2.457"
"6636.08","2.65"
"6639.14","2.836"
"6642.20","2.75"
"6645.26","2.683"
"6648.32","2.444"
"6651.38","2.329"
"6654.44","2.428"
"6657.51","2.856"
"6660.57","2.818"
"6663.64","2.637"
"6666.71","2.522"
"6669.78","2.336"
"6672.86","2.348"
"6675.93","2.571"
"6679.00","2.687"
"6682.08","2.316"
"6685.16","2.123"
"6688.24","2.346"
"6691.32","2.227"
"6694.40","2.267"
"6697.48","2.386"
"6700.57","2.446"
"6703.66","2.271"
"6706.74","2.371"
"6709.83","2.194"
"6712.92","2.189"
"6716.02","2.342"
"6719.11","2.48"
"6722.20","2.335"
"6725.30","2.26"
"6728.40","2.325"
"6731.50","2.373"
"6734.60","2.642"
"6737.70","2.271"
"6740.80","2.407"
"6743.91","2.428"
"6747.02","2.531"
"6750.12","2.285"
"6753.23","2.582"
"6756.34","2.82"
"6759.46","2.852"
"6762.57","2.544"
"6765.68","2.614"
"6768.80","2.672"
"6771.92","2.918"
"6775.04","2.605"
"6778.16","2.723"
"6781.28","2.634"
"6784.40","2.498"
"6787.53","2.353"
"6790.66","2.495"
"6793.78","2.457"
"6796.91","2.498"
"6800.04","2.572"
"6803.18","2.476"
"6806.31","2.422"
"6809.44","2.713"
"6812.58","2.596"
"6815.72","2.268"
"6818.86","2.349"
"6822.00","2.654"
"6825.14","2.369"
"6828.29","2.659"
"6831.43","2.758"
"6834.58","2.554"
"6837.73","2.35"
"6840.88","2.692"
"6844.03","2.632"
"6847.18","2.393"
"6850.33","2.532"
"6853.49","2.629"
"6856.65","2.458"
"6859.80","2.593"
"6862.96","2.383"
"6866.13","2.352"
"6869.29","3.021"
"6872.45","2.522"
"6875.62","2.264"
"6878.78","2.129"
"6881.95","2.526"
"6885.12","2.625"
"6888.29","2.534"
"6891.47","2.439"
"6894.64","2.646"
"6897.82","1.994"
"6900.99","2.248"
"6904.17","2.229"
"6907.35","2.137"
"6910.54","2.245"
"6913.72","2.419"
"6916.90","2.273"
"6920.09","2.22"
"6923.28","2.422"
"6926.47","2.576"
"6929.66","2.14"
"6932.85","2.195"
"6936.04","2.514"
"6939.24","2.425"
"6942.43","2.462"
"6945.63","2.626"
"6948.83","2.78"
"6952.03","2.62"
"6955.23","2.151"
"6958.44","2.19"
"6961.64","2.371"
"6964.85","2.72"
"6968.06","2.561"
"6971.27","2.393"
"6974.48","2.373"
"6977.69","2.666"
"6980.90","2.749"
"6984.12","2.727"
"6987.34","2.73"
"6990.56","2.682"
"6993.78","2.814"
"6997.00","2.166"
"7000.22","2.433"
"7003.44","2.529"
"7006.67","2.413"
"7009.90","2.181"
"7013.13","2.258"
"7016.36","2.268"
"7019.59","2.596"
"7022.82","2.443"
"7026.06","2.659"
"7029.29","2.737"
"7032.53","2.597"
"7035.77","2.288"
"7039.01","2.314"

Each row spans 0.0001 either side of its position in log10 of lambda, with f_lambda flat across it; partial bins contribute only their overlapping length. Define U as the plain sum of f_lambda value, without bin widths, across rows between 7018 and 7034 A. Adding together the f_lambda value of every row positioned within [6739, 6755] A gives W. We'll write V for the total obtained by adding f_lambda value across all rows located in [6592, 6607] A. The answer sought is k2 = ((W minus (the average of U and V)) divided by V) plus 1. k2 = 0.95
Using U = 13.0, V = 12.6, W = 12.2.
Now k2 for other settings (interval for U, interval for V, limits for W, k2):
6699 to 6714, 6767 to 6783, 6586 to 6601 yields 1.01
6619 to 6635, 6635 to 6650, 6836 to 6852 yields 0.96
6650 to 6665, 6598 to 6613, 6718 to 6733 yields 0.90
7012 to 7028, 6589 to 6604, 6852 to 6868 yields 0.99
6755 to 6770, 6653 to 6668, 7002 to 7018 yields 0.87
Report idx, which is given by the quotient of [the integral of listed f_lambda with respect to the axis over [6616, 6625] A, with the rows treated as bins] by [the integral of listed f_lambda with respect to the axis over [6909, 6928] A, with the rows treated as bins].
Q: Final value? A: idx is 0.5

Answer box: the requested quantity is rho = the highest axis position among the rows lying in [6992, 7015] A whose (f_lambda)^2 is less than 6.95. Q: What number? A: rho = 7013.13 A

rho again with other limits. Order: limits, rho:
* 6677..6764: 6762.57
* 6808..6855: 6853.49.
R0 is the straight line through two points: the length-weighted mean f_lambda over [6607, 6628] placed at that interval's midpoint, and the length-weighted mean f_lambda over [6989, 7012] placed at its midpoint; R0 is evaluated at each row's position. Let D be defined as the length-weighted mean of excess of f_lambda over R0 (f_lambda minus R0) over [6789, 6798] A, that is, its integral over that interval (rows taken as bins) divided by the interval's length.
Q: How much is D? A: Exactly -0.06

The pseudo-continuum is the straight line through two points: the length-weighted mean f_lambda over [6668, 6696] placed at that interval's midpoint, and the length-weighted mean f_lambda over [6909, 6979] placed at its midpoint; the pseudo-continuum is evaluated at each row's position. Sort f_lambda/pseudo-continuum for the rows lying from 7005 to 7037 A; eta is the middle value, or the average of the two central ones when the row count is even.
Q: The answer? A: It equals 0.99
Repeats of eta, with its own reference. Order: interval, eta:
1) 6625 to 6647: 1.14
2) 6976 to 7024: 1.04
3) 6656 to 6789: 1.02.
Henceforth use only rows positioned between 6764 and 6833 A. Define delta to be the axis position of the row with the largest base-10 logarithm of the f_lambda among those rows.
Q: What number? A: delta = 6771.92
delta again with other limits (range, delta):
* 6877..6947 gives 6894.64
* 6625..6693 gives 6657.51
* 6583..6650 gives 6639.14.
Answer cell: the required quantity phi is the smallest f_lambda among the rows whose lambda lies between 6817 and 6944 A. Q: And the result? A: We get 1.994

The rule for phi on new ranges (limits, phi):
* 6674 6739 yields 2.123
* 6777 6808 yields 2.353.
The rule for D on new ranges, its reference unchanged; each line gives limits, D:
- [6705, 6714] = -0.33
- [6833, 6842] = 0.00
